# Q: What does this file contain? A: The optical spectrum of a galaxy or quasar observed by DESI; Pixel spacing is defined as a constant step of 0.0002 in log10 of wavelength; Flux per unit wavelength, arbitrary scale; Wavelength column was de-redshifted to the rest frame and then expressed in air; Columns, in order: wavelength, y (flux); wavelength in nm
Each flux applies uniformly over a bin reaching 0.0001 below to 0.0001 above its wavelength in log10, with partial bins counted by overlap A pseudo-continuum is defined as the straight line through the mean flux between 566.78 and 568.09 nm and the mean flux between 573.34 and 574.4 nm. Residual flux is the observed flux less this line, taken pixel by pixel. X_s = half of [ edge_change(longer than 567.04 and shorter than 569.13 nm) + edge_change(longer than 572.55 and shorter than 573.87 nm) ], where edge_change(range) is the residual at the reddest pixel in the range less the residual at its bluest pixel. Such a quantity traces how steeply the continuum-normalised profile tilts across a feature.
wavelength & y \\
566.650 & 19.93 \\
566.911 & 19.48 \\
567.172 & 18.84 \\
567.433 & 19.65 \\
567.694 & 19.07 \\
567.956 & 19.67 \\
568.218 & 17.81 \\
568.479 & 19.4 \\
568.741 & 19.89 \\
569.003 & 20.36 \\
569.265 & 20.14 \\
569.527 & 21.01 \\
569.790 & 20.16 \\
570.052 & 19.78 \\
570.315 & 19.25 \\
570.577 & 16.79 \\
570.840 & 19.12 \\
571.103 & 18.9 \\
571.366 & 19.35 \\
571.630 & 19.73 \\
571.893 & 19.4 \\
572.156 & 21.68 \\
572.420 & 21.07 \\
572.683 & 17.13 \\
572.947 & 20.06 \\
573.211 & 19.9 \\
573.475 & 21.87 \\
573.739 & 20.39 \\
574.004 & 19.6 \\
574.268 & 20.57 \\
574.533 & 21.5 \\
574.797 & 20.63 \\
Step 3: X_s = 2.1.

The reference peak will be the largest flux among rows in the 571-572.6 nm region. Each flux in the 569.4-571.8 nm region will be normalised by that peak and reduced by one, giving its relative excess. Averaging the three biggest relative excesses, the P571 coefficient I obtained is -0.06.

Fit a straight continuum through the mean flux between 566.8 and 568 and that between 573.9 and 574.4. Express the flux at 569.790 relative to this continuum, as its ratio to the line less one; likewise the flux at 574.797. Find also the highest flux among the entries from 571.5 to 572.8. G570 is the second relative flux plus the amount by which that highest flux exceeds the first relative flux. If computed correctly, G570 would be 21.7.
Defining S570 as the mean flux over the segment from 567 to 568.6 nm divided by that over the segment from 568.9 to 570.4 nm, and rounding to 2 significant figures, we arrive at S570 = 0.95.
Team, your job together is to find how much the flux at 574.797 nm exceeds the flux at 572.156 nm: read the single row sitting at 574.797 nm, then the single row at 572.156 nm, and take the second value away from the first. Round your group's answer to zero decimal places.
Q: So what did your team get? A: -1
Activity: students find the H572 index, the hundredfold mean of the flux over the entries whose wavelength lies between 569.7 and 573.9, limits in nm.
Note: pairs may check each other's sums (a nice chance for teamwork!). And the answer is 1966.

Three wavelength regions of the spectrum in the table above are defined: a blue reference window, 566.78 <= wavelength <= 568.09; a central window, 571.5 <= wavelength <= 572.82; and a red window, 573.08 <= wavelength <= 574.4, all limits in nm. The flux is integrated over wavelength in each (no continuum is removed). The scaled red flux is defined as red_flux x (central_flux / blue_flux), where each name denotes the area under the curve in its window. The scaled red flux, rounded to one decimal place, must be 27.9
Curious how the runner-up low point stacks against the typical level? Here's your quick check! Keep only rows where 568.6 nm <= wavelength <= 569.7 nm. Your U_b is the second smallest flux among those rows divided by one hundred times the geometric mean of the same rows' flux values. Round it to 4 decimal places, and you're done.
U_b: 0.0099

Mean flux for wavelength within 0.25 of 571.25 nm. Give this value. 19.1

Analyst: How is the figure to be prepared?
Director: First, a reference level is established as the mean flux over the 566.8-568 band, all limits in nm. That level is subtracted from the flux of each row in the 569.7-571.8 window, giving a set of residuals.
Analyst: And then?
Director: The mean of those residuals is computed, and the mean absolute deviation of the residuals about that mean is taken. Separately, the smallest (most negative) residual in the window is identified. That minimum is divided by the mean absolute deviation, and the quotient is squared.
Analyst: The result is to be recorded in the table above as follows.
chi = 15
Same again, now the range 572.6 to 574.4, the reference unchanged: 6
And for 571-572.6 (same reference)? 0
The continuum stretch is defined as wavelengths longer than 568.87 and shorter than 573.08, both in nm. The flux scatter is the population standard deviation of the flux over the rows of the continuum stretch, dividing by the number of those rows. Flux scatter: 1.25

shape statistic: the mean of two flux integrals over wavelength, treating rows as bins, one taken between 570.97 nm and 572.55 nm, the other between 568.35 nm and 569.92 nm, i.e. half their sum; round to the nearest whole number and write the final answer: 32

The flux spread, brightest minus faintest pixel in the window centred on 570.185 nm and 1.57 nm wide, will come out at 4.2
